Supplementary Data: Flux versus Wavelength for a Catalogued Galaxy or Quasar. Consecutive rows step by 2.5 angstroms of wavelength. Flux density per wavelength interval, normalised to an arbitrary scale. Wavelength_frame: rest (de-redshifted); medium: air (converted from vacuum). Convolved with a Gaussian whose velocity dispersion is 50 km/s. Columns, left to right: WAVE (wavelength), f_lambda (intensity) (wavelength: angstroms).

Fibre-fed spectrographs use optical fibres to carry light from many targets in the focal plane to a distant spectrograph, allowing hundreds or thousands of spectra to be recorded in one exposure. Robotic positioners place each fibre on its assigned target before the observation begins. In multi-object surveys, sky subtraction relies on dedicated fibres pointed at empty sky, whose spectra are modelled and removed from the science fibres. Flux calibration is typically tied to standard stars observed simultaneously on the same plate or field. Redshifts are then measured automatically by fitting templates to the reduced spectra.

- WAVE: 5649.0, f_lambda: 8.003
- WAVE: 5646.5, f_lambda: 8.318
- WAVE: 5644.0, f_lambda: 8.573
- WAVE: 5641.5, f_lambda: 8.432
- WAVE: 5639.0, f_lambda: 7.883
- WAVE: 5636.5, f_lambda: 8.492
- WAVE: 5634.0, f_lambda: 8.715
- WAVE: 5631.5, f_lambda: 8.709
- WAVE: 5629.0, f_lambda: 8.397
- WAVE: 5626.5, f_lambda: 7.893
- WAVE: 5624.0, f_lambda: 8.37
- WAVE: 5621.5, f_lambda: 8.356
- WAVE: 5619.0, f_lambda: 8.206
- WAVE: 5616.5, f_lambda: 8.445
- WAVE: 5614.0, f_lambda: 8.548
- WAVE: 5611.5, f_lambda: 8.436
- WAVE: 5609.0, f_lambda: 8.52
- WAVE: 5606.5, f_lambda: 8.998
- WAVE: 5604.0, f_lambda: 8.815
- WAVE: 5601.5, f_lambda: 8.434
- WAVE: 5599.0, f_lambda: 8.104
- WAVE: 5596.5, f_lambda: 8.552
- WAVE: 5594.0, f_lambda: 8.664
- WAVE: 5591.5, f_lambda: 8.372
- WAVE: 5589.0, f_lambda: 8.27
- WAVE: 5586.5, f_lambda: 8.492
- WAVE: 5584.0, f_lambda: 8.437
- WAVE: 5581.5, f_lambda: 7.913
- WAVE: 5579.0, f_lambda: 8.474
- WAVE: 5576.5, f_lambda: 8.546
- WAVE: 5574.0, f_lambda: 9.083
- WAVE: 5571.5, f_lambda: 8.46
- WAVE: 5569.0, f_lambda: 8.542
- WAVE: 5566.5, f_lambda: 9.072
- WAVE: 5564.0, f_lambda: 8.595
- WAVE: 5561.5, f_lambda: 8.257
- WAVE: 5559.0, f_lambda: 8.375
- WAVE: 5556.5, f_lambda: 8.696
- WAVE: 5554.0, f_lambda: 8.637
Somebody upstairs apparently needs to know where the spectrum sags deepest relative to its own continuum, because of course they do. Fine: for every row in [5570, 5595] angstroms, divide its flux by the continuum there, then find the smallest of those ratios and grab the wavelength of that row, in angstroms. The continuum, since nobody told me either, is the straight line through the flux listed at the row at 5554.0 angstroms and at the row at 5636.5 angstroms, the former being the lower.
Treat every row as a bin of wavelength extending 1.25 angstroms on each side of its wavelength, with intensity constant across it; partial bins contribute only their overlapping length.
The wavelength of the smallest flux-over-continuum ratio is 5581.5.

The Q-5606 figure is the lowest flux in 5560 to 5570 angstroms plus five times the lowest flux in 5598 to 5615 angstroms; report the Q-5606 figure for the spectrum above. 48.8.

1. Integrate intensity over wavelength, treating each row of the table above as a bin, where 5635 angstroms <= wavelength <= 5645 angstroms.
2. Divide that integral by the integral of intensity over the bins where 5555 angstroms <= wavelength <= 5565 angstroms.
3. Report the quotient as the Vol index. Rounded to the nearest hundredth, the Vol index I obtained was 0.98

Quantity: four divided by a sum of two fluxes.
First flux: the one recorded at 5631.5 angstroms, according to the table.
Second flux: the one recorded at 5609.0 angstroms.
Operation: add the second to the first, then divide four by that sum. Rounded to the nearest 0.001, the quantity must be 0.232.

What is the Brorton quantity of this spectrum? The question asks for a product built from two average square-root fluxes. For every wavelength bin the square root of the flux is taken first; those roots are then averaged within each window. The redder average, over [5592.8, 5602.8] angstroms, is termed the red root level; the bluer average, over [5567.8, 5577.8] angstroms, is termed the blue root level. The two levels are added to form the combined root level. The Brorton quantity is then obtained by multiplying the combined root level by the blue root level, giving 17.2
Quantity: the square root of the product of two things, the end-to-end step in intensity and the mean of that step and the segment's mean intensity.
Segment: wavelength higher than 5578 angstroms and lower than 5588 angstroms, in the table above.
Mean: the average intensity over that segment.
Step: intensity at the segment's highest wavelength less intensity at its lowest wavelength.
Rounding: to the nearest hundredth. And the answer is 0.27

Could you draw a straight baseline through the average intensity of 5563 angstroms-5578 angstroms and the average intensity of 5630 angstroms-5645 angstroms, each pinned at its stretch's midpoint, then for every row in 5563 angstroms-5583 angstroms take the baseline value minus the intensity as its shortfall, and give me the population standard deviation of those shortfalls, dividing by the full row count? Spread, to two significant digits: 0.34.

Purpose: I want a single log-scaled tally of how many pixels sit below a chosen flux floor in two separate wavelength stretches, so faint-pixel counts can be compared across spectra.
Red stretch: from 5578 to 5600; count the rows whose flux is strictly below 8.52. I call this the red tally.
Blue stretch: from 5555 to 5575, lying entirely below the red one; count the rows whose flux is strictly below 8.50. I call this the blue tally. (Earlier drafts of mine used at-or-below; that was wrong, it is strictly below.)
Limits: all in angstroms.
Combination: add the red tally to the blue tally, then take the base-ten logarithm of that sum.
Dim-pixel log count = 1.00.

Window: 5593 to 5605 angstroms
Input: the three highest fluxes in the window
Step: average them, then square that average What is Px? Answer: 75.3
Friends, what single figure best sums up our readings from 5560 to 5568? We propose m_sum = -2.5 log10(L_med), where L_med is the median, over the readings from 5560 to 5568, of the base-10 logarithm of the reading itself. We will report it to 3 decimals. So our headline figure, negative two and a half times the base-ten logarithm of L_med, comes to 0.074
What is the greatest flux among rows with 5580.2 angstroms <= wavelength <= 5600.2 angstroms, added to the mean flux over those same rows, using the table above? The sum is 17.0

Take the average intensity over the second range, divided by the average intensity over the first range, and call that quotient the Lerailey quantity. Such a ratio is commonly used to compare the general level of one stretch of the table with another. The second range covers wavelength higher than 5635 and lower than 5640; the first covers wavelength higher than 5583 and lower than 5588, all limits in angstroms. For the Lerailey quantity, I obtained 0.97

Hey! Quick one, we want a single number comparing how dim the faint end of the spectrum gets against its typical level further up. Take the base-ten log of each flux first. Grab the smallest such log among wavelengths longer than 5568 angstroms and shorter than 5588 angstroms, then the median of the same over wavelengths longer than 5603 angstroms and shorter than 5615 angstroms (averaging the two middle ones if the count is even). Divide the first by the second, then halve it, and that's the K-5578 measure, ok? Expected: 0.482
